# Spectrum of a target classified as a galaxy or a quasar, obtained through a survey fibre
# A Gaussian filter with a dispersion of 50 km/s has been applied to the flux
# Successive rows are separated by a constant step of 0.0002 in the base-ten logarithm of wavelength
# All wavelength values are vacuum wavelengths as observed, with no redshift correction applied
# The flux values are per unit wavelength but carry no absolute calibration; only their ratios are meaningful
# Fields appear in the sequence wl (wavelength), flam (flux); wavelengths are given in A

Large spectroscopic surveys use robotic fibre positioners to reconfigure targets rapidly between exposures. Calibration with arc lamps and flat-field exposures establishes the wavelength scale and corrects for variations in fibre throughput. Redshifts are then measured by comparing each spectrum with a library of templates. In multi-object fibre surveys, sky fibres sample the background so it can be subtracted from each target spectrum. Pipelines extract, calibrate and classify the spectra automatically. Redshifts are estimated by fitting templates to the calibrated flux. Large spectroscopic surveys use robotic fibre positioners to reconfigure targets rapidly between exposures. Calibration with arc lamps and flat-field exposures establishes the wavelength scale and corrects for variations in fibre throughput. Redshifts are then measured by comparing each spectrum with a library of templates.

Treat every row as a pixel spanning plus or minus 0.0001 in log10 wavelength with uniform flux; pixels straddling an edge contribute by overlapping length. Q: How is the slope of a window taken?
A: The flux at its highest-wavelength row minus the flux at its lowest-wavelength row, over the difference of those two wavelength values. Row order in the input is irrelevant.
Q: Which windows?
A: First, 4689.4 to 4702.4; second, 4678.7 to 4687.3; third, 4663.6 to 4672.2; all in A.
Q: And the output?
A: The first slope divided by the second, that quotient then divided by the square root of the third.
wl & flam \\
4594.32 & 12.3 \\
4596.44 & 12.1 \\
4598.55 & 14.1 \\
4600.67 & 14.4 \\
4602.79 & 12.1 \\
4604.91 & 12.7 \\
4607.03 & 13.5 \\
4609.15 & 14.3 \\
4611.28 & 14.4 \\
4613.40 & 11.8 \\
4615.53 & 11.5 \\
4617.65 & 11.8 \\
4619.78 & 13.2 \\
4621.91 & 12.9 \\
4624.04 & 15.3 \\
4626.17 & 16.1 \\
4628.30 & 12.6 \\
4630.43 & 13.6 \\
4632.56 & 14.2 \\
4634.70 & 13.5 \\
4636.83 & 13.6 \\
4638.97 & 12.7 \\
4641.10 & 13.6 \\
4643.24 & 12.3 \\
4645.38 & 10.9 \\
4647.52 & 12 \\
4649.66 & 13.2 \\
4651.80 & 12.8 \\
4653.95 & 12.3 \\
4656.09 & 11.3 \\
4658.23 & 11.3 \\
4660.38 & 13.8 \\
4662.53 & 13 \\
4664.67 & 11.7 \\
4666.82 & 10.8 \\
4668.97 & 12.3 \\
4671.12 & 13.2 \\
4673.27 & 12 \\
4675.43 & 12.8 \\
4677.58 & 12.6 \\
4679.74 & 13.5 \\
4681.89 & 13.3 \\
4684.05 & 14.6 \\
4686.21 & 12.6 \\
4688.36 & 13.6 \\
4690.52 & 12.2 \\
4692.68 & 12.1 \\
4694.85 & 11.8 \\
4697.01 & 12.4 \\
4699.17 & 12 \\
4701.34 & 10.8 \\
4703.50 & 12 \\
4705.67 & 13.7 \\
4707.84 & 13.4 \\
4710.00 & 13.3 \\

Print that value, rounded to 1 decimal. 1.9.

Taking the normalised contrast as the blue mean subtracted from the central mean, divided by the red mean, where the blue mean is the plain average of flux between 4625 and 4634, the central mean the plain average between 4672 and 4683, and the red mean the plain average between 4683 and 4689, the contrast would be -0.09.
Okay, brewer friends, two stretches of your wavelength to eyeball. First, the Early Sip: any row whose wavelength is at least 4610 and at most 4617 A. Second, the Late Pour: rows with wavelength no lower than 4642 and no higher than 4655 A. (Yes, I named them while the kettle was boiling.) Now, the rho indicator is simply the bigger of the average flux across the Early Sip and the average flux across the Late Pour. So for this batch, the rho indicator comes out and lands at 12.6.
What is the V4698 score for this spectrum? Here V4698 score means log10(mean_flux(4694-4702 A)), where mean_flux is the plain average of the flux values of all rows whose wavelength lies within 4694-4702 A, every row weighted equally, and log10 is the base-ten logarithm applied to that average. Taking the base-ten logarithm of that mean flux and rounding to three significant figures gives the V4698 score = 1.07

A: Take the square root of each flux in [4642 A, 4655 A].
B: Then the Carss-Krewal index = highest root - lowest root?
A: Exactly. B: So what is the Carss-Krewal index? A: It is 0.33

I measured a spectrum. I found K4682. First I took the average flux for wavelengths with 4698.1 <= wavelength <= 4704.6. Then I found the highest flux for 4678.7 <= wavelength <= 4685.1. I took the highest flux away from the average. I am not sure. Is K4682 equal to -3.0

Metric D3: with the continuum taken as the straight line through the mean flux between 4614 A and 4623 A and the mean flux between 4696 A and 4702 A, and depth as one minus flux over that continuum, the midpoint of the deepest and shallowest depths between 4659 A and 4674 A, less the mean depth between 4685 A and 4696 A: 0.03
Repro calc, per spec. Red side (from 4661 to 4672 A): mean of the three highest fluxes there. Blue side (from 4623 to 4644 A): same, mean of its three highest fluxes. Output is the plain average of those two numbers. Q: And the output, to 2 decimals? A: 14.02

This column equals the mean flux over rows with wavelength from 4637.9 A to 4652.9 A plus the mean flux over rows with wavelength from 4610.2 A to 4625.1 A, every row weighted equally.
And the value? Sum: 25.5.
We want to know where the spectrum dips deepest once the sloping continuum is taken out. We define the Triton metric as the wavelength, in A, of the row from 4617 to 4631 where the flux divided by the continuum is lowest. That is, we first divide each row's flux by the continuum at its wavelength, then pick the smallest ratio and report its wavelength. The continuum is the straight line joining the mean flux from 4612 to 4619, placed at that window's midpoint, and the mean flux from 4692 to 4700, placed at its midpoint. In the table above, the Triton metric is 4617.65 A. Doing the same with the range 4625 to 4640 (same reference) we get 4628.30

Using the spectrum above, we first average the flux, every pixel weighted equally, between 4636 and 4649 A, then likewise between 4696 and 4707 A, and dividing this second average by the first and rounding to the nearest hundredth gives 0.97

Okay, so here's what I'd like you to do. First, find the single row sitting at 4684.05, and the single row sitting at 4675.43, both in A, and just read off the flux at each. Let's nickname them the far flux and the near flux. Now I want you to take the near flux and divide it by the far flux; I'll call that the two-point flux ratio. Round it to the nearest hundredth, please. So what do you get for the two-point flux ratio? 0.88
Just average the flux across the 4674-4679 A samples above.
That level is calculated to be 12.7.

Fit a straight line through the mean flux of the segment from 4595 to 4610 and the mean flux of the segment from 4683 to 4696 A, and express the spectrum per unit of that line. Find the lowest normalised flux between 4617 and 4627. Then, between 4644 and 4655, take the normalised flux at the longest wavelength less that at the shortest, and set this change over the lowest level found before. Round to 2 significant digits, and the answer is 0.12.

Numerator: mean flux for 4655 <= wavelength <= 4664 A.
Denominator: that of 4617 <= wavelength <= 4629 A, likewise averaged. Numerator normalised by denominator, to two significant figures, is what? 0.90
